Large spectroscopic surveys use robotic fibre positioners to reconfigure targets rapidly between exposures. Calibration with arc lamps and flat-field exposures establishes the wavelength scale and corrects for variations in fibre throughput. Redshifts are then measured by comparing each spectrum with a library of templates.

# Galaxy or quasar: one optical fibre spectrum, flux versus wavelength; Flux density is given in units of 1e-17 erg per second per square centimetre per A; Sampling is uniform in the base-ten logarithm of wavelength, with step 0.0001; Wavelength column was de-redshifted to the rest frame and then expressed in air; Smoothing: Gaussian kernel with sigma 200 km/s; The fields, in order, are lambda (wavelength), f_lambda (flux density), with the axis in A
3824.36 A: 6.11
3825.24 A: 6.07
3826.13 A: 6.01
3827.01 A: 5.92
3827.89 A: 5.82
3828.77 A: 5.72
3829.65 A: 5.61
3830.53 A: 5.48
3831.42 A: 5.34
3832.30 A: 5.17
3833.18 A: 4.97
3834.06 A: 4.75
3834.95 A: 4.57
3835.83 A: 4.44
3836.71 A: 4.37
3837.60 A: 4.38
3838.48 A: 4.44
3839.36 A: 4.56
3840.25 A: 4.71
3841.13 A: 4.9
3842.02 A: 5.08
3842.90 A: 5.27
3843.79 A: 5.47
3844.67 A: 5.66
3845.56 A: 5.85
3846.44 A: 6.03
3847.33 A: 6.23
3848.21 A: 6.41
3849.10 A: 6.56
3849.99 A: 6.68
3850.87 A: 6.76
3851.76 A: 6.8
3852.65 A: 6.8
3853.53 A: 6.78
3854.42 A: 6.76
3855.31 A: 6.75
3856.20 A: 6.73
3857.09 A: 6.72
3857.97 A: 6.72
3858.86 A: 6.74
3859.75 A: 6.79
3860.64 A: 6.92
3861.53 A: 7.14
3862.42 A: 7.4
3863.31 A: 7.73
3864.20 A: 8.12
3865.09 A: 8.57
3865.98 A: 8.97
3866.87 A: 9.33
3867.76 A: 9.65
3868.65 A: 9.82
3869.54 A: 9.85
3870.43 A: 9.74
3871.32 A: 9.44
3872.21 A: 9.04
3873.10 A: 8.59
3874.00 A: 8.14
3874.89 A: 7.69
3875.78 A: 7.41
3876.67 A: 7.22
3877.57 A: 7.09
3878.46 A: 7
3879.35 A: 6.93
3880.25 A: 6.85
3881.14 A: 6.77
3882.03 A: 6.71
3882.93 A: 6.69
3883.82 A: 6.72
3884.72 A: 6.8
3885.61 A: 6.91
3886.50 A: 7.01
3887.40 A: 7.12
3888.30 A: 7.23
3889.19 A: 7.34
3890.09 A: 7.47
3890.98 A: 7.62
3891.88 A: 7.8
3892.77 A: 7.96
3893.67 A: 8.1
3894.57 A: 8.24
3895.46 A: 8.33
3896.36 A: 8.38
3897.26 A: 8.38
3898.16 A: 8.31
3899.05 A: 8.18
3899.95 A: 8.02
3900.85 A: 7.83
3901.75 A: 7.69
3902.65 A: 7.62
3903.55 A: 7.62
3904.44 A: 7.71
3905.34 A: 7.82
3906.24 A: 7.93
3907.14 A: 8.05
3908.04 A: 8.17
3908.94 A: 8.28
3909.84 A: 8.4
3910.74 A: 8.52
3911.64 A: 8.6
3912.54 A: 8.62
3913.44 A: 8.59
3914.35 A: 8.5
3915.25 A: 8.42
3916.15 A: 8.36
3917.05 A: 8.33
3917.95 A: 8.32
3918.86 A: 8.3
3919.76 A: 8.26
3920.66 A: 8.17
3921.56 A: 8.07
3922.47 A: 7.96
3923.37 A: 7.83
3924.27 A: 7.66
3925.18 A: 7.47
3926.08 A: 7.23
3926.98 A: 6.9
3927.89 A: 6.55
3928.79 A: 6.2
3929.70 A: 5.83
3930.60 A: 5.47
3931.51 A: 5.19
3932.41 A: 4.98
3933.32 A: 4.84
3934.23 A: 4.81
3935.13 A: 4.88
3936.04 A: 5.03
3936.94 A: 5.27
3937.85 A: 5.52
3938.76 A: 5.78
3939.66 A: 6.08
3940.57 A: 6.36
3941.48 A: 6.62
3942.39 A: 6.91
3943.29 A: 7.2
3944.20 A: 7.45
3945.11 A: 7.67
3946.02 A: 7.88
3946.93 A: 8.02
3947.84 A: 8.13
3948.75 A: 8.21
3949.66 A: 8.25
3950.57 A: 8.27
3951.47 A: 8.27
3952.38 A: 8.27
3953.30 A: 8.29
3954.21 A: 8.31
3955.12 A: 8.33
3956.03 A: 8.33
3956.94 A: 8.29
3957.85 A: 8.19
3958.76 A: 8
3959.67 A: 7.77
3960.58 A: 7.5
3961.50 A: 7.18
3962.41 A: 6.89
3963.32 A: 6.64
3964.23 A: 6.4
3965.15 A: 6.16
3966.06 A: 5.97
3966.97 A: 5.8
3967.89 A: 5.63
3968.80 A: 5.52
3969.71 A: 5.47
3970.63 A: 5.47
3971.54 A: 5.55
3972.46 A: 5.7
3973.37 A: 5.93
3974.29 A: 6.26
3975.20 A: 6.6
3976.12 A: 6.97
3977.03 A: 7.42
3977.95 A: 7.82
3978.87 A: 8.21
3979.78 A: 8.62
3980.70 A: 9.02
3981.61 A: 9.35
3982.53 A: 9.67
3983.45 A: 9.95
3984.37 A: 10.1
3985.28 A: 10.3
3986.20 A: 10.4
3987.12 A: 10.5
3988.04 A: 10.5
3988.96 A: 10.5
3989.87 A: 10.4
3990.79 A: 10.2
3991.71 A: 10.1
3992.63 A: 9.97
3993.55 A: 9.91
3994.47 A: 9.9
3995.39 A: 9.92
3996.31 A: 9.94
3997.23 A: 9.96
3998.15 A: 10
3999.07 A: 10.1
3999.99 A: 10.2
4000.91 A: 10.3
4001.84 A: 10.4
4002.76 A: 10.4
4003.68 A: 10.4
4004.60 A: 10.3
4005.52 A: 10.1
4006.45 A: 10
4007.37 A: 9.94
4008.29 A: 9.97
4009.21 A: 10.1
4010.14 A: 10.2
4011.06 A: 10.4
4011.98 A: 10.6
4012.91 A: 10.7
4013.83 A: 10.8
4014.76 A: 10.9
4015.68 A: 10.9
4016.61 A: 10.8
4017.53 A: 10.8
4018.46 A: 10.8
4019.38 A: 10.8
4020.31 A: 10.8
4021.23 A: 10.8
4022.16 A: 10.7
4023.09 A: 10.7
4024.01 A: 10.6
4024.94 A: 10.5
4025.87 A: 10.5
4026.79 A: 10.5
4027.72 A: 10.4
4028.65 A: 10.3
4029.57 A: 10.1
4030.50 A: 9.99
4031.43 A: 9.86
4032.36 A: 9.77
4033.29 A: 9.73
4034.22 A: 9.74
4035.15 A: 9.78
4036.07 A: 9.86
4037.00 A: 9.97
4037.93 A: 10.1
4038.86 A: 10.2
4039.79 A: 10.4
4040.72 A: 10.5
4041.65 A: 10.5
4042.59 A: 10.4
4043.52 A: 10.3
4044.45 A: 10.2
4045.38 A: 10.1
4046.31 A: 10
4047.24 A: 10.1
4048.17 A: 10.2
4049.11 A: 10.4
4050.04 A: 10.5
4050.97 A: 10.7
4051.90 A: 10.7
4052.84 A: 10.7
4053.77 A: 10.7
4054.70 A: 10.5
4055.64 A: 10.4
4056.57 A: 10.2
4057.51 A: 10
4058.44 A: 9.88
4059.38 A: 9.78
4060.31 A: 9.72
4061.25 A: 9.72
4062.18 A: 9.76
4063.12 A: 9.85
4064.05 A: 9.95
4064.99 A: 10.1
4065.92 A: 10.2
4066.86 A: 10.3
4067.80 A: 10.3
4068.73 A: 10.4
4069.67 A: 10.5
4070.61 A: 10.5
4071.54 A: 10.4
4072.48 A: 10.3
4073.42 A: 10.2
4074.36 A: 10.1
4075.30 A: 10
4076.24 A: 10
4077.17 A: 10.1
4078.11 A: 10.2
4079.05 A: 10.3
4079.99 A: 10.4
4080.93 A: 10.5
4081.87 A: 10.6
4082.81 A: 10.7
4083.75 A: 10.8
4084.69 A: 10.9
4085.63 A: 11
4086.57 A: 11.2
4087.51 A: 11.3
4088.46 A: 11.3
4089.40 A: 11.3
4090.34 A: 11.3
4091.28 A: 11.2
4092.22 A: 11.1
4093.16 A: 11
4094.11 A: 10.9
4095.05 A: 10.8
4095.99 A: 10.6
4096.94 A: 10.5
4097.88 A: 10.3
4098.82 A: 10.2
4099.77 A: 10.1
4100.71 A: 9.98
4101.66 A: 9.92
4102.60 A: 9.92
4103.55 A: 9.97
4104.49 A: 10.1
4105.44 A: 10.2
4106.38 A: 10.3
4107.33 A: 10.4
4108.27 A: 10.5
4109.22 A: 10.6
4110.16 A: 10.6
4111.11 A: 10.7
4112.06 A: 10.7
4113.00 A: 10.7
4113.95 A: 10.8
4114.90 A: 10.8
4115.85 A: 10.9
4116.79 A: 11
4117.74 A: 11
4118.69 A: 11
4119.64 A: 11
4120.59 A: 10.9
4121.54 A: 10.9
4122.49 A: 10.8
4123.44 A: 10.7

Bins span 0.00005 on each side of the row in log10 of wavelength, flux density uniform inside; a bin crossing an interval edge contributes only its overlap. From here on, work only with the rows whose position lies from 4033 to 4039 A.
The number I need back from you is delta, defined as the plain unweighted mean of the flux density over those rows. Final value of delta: 9.9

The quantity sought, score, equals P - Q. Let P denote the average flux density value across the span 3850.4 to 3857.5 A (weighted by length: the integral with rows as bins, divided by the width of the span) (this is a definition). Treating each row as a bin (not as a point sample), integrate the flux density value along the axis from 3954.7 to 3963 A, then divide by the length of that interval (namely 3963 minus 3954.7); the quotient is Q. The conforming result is -1.1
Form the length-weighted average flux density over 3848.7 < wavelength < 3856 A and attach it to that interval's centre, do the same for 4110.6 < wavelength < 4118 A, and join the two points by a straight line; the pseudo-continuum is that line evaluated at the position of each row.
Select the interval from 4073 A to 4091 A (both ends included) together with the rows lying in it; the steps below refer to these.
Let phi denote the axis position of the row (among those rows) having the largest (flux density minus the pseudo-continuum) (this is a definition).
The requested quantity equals 4087.51 A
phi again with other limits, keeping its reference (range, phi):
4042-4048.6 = 4042.59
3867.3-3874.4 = 3869.54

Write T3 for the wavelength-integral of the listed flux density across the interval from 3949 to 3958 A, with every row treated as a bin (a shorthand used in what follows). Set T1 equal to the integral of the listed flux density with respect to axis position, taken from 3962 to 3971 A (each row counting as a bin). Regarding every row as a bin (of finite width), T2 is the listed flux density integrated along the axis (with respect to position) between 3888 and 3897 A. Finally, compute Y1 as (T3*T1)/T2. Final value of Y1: 57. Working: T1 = 54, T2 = 70.8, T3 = 75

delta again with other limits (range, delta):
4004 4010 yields 10.1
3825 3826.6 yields 6.0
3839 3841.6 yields 4.7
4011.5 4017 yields 10.8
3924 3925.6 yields 7.6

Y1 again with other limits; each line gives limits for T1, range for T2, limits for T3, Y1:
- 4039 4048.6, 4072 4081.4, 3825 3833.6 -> 49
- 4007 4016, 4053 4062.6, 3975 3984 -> 74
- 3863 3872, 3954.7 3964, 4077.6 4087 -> 115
